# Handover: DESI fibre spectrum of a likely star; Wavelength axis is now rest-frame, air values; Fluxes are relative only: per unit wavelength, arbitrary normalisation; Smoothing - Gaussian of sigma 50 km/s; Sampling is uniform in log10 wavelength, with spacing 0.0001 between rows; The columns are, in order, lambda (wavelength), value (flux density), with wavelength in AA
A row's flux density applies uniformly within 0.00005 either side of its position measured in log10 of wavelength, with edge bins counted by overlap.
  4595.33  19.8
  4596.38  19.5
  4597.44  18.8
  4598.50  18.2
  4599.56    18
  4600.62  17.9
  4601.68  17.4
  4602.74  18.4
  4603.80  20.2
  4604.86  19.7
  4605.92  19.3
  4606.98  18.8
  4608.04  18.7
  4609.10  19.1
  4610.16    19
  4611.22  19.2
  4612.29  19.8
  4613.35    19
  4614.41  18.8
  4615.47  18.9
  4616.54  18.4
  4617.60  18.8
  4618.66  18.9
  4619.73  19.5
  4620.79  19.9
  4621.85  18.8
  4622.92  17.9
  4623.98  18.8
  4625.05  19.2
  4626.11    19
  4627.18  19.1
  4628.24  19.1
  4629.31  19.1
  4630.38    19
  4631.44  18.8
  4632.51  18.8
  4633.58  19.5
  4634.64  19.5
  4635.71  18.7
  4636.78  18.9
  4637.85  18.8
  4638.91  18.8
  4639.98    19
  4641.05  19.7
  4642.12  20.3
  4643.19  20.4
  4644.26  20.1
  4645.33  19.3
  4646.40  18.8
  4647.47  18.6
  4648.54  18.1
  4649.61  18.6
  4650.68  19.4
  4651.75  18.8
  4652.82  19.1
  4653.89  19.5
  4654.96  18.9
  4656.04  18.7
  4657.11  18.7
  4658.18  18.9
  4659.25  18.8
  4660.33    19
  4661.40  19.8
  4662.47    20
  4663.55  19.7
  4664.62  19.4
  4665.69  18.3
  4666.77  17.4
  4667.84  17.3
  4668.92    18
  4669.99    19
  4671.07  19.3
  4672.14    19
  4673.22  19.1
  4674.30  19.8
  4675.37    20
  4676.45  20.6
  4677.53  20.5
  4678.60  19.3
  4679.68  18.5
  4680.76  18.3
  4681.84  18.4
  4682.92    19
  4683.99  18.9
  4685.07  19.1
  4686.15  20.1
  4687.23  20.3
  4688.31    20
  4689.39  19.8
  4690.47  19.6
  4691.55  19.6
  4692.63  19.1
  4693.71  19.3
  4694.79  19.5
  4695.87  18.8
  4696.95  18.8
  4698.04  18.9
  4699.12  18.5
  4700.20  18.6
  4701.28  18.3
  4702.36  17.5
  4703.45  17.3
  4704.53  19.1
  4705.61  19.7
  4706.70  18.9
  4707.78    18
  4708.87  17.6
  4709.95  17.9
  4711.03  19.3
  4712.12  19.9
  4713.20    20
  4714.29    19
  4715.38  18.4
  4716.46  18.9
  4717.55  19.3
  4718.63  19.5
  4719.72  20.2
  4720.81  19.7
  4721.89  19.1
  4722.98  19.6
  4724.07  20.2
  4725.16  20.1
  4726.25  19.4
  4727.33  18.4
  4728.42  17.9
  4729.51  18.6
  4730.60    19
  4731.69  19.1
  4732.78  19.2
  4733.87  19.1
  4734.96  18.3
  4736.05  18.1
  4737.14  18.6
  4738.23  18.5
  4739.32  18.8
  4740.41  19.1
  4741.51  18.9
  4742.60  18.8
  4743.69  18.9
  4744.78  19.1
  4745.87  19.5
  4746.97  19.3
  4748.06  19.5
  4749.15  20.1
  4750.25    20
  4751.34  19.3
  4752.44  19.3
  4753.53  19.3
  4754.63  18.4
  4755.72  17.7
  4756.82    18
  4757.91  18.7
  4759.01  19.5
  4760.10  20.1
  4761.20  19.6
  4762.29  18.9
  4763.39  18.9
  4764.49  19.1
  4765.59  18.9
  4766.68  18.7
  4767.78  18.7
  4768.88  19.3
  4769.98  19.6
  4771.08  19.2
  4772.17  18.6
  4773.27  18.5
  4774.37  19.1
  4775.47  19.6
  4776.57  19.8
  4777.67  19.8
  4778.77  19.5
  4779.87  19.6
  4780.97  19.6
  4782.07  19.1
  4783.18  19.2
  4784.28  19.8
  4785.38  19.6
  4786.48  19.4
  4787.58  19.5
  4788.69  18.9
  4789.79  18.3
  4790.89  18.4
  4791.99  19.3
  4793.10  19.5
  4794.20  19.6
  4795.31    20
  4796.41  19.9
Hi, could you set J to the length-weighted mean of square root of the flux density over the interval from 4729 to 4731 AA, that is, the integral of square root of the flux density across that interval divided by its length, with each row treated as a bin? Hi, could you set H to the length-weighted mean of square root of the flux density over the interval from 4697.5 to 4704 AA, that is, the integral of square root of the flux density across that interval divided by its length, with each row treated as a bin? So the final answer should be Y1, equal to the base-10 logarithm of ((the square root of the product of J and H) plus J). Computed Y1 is 0.936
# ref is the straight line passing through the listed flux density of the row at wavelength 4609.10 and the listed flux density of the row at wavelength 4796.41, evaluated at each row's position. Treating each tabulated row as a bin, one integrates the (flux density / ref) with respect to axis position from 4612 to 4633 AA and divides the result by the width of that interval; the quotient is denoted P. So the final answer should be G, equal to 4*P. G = 3.96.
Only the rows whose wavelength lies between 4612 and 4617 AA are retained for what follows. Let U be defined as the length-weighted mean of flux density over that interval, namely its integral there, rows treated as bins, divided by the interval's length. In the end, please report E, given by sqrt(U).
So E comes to 4.35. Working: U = 18.95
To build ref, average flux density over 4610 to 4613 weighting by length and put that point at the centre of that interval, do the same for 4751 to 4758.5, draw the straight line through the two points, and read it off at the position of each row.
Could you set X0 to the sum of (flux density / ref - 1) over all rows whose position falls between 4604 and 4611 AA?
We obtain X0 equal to -0.08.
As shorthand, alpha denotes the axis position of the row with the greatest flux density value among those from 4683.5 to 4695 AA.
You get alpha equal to 4687.23 AA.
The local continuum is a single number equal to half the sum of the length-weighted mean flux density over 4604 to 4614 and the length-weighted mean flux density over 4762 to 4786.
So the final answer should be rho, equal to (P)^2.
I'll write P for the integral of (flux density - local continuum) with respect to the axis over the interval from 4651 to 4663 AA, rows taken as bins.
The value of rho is 2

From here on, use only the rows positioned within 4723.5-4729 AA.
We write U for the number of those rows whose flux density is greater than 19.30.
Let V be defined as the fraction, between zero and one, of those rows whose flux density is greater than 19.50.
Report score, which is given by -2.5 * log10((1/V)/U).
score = 0.2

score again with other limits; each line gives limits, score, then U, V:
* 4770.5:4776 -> -1.7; 1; 0.20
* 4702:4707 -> -1.7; 1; 0.20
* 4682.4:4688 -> -0.2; 2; 0.40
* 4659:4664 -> 0.6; 3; 0.60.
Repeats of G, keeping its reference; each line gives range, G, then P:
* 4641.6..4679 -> 3.97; 0.99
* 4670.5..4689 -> 4.00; 1.00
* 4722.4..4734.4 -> 3.90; 0.98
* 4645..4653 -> 3.91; 0.98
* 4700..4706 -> 3.77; 0.94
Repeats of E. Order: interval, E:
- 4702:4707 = 4.30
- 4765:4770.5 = 4.36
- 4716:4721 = 4.42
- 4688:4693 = 4.43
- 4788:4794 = 4.35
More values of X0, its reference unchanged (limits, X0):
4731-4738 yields 0.00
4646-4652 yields -0.14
